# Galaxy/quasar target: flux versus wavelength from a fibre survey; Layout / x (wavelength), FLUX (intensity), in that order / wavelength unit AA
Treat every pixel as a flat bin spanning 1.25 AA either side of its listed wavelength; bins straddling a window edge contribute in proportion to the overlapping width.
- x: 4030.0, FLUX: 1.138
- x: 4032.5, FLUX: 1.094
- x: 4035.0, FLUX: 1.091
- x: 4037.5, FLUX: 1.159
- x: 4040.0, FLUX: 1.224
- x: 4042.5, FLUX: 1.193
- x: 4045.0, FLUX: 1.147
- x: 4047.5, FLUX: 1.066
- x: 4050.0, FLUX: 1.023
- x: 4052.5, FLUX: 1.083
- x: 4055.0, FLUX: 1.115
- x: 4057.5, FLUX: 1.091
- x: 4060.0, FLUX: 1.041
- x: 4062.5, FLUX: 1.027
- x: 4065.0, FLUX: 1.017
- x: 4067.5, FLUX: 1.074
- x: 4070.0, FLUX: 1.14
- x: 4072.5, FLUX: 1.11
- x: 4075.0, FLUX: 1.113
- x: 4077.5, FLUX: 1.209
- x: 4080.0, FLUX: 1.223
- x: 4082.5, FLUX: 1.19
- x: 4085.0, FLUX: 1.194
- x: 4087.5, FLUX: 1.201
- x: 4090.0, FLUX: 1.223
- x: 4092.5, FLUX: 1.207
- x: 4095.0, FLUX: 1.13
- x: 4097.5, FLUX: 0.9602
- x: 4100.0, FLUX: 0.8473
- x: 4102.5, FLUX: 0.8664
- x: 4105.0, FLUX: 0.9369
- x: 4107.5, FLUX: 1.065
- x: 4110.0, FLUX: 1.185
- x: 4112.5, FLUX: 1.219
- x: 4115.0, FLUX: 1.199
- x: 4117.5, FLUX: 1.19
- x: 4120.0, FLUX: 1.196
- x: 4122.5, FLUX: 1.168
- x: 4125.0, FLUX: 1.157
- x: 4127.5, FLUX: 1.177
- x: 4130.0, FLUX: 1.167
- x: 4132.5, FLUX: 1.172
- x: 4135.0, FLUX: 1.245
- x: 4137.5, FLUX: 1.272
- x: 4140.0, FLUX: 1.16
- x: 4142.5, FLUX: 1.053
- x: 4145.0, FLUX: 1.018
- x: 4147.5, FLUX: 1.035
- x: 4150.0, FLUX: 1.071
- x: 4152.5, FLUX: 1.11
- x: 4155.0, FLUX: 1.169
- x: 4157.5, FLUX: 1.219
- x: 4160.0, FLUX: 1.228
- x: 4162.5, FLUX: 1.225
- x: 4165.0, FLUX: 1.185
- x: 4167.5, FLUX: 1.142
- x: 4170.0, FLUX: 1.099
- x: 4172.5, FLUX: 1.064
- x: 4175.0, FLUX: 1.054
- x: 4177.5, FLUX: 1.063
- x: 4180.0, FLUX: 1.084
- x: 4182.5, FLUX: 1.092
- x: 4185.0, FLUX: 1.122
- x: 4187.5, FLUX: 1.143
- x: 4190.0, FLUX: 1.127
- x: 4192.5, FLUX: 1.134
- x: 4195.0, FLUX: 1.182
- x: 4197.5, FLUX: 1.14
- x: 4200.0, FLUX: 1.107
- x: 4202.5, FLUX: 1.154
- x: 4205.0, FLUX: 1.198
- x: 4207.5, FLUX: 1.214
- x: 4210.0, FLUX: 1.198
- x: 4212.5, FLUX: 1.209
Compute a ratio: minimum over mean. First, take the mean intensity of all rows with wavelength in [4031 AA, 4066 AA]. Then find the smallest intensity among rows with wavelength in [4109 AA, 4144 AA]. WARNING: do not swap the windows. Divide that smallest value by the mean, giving 0.96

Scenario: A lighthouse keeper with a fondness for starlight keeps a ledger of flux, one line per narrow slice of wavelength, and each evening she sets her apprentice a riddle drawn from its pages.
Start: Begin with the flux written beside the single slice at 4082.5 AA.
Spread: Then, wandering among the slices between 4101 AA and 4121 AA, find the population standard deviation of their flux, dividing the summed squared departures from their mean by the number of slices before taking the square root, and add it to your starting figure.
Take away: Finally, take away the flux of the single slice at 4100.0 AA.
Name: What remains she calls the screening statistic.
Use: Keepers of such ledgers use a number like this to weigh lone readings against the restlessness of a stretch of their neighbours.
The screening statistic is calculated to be 0.47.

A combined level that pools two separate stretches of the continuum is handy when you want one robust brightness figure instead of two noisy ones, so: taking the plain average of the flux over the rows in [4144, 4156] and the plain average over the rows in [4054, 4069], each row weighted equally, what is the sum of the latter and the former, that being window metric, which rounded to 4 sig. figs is 2.141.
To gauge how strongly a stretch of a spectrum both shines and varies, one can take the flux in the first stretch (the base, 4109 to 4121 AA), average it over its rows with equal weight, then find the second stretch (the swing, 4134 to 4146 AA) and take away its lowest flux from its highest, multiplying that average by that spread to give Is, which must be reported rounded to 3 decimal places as 0.304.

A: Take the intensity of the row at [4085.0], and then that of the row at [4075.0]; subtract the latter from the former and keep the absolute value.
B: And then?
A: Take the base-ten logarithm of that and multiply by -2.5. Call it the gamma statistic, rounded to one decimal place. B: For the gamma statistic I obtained 2.7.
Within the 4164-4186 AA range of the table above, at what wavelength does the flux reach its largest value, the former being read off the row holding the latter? 4165.0 AA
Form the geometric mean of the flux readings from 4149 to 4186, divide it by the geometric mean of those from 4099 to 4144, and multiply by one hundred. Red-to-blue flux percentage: 100.7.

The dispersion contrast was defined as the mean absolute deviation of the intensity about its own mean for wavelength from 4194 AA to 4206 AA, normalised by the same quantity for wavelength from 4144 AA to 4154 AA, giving 0.8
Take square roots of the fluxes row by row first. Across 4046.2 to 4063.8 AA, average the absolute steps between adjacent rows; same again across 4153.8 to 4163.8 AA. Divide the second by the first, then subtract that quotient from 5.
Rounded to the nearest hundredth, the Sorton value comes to 4.48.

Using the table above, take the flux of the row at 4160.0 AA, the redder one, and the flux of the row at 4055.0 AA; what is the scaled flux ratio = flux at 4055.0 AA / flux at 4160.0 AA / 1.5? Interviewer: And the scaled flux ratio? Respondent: 0.61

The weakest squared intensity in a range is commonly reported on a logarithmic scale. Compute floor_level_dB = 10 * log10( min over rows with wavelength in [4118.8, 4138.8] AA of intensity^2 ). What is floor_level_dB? 1.3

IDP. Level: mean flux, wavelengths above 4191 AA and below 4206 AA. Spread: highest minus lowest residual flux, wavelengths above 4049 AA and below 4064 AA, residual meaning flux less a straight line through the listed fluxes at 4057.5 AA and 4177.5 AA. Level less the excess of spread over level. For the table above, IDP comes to 2.21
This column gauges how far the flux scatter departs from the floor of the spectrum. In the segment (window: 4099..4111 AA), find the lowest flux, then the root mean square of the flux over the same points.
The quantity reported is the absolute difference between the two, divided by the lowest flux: 0.17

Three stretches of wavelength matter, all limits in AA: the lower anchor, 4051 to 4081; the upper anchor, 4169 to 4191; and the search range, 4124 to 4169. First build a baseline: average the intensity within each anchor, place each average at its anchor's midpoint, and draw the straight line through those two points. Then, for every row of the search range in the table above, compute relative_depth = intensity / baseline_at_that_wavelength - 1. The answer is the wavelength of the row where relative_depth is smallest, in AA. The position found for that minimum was 4145.0 AA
